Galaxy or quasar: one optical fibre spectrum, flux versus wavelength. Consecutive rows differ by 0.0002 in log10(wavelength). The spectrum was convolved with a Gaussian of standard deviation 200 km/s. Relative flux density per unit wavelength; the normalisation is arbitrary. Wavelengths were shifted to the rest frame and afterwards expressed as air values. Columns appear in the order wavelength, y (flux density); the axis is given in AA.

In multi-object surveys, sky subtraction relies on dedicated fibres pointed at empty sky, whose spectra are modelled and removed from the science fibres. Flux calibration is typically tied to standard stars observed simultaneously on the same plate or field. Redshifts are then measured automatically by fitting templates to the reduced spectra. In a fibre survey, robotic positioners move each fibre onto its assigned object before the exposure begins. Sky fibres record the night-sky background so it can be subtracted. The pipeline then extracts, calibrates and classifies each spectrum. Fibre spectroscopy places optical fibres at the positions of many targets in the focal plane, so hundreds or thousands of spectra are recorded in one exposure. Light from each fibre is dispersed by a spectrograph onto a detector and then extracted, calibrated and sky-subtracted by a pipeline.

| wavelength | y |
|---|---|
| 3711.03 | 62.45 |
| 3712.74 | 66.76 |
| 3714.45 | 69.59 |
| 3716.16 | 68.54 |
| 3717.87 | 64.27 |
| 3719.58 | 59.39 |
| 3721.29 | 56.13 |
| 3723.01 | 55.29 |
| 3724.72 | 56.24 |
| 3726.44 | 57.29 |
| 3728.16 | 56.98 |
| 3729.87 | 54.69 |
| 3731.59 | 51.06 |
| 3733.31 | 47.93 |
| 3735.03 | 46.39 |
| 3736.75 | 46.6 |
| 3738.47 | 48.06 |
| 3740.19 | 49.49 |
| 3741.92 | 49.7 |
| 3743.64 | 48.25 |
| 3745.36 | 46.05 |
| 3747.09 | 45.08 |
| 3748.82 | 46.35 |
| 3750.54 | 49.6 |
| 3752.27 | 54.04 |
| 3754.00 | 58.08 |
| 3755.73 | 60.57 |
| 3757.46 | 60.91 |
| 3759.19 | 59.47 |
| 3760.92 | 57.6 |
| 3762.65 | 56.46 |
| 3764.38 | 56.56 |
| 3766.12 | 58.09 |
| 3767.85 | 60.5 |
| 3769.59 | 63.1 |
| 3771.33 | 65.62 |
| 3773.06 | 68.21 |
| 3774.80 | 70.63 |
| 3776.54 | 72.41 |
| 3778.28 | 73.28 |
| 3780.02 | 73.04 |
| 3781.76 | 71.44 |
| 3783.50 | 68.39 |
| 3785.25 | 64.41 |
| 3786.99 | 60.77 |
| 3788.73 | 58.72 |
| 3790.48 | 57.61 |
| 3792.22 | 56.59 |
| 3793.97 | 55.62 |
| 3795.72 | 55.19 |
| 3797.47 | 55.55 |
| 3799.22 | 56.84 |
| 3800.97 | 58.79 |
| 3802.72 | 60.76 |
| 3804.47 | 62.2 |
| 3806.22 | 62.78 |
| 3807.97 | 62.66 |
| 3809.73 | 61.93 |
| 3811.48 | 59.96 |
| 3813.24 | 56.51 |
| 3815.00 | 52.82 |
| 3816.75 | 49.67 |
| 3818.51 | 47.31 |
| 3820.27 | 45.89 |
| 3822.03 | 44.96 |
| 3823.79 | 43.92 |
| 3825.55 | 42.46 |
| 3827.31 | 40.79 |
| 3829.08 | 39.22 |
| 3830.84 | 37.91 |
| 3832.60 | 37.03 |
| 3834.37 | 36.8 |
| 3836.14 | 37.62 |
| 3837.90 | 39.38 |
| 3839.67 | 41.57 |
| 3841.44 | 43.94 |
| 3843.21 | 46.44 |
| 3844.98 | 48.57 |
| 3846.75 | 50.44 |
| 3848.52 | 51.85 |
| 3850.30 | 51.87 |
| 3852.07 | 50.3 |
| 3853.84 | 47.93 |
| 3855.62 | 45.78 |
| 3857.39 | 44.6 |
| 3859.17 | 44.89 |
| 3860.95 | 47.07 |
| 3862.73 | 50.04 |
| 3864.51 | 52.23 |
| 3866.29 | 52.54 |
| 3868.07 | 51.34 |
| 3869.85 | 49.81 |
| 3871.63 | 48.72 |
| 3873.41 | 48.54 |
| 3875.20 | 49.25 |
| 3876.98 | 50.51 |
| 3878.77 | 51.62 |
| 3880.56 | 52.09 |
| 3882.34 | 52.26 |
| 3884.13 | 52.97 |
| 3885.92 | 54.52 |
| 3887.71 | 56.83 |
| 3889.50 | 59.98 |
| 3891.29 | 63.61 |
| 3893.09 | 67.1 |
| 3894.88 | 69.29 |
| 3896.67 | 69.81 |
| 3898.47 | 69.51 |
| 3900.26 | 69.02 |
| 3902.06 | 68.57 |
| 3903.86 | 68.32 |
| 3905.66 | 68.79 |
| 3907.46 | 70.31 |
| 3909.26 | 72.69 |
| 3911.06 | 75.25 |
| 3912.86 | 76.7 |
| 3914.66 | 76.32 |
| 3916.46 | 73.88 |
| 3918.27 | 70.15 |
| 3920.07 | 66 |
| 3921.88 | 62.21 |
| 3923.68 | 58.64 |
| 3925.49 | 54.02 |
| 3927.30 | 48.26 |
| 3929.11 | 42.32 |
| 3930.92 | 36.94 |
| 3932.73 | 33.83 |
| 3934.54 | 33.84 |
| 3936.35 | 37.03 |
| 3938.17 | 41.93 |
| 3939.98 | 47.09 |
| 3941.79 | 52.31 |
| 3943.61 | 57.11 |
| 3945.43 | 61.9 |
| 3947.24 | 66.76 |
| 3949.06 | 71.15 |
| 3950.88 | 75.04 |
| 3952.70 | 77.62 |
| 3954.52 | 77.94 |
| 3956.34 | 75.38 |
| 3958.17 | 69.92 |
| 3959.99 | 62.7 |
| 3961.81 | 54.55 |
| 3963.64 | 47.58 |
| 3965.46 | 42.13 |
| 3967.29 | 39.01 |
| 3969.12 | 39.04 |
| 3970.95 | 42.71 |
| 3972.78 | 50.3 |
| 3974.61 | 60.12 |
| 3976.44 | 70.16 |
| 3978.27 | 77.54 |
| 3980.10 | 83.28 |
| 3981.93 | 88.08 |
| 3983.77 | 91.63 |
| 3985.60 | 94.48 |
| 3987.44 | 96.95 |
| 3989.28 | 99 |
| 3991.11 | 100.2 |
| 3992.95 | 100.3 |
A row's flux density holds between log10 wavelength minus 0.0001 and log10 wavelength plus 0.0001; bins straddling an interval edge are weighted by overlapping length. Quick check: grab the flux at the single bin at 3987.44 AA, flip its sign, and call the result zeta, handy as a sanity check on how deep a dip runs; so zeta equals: -97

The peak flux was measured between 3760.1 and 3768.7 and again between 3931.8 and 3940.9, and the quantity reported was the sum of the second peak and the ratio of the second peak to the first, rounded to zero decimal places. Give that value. 48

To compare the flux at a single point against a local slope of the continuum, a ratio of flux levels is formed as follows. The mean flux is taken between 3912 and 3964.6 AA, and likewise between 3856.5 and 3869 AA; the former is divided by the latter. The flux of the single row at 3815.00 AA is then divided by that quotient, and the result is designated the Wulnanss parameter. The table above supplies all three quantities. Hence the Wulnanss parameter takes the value 44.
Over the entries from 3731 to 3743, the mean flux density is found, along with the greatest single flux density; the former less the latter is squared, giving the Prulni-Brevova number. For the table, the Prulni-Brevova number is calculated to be 7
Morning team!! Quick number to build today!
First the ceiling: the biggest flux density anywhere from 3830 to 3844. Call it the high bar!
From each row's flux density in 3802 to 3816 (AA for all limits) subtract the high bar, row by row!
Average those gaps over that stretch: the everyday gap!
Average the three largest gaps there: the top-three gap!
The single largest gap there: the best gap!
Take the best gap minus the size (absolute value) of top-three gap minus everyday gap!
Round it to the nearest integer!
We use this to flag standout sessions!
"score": 14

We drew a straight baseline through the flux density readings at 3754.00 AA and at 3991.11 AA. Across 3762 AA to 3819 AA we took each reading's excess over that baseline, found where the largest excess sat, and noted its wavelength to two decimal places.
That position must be 3778.28 AA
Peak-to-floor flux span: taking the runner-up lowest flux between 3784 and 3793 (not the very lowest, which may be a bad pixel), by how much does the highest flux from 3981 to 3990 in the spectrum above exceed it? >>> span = 41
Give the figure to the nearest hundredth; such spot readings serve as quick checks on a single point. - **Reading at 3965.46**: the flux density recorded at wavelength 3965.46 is 42.13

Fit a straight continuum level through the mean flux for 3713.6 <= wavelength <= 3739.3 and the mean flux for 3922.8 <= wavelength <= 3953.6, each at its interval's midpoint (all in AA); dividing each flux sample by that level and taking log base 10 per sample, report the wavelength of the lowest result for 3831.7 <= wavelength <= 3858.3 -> 3834.37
